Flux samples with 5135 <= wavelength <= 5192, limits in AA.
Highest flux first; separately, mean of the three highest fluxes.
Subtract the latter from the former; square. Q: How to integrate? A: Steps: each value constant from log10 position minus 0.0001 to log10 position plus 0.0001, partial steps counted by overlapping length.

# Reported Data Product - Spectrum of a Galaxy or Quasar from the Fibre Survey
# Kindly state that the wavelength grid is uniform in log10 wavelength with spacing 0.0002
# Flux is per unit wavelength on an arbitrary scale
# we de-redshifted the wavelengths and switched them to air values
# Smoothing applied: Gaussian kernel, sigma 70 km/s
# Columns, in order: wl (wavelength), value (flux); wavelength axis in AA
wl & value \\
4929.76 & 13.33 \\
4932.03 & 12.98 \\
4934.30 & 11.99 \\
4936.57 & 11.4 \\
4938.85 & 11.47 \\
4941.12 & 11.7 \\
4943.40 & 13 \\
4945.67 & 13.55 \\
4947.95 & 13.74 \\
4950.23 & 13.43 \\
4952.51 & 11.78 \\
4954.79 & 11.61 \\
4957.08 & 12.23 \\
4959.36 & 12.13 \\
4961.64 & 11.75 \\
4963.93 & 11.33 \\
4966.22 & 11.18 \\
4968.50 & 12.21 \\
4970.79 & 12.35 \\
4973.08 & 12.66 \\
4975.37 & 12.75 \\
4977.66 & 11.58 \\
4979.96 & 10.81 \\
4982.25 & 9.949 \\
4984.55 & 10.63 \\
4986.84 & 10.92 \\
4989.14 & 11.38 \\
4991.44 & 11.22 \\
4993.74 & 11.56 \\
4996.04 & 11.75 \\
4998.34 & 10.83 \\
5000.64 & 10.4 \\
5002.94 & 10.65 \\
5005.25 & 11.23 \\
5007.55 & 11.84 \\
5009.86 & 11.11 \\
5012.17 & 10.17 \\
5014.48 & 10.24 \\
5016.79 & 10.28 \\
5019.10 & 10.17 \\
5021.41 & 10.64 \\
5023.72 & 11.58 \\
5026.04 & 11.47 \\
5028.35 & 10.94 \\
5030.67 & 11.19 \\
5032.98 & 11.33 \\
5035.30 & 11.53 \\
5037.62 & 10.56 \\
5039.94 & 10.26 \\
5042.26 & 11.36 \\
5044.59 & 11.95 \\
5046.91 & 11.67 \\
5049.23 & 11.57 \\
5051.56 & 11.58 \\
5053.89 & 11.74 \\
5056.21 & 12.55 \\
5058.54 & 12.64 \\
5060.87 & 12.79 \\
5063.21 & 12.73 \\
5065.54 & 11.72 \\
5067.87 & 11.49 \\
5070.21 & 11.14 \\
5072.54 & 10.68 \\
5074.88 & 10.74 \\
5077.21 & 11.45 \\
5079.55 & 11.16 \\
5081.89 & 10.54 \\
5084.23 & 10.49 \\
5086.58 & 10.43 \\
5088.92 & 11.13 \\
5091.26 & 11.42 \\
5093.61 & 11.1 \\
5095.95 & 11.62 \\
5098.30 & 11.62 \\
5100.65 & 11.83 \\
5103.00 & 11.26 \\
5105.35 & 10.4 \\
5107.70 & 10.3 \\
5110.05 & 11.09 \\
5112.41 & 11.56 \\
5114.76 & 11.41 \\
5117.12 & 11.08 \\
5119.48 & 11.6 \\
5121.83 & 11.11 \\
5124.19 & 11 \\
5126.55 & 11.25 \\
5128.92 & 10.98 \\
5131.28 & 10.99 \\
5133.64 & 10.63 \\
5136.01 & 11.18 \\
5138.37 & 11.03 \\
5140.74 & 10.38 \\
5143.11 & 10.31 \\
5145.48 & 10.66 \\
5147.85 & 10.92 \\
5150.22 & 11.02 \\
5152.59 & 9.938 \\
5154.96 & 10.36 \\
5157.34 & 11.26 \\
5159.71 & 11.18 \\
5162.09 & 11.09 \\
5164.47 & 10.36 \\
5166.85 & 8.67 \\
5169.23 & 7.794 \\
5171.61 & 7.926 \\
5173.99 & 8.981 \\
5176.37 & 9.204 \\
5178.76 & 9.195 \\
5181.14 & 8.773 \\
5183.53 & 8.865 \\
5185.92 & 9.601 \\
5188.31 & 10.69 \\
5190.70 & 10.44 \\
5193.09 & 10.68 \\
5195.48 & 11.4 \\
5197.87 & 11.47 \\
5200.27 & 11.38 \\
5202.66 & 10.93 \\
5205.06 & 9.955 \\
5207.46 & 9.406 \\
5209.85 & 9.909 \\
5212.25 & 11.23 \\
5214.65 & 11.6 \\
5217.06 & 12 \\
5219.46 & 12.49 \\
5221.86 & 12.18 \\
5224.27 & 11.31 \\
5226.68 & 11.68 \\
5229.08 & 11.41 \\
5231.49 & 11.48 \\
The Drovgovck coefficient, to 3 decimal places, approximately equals 0.003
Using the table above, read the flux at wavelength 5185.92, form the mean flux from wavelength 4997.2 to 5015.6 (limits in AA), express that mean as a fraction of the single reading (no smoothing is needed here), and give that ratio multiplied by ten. 11.3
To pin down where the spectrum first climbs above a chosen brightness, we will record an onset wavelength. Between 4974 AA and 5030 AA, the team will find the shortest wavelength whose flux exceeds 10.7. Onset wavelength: 4975.37 AA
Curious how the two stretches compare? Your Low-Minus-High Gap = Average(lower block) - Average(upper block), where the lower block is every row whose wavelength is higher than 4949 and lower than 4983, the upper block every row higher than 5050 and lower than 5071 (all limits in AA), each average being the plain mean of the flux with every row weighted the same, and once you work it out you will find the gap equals -0.2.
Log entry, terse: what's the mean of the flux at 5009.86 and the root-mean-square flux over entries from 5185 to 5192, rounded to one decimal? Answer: 10.7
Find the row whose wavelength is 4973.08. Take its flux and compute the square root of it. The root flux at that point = 3.56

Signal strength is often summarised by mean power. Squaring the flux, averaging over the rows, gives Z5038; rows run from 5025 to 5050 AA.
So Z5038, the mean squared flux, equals 127.0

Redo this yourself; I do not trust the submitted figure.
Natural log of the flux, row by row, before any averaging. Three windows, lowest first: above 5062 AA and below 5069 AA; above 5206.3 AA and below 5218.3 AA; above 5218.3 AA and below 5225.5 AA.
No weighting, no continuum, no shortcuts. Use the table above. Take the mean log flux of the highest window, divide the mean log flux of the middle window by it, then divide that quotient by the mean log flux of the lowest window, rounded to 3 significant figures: 0.386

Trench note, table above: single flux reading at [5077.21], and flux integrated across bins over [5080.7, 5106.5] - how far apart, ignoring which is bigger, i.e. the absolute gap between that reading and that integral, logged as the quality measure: 274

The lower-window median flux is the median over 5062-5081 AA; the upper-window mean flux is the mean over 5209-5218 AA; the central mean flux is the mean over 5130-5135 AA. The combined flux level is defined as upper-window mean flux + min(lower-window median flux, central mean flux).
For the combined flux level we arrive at 22.0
